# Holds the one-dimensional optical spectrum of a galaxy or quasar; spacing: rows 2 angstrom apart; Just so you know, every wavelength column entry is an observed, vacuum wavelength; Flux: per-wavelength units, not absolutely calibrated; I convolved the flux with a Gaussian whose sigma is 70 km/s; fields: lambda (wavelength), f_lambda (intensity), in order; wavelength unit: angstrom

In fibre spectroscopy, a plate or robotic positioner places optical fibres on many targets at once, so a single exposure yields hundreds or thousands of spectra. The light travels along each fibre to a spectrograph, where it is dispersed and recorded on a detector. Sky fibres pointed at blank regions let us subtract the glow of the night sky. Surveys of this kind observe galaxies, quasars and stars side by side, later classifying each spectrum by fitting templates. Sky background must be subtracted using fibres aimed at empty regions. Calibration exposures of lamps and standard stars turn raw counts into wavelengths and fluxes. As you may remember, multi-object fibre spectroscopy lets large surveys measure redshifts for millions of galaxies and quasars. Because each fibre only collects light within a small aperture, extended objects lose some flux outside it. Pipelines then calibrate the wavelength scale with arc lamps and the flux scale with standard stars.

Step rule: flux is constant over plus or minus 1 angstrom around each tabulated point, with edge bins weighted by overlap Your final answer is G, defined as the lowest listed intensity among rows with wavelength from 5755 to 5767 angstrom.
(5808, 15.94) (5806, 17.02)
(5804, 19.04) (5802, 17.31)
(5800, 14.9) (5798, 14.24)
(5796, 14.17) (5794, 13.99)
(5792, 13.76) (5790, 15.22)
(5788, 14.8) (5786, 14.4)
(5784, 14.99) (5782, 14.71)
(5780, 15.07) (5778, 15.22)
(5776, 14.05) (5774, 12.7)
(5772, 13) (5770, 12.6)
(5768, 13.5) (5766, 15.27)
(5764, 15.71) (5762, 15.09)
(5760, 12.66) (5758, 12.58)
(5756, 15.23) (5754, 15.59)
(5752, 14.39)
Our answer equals 12.58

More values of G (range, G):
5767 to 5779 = 12.6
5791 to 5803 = 13.76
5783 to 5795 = 13.76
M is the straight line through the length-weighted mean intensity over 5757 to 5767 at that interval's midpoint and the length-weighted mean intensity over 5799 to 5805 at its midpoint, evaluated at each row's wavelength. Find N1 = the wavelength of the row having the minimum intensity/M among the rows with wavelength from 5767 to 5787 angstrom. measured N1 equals 5774 angstrom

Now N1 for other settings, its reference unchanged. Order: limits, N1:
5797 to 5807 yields 5798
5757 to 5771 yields 5770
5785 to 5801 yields 5792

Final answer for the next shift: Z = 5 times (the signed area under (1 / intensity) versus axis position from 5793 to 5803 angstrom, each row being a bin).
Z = 3.37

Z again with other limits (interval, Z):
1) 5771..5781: 3.59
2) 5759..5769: 3.48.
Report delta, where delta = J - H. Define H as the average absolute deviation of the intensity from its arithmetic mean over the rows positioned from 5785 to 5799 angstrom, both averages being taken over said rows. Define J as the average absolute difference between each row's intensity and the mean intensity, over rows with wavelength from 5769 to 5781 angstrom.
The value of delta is 0.63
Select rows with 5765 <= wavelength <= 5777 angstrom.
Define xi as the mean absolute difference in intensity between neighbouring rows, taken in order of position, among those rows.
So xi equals 0.9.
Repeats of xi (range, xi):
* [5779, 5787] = 0.4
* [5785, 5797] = 0.5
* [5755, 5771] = 1.3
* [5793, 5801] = 0.3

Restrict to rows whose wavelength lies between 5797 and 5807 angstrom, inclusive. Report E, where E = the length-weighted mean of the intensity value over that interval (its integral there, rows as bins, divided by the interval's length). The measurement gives 16.5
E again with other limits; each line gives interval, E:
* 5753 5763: 14.2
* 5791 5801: 14.2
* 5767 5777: 13.2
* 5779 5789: 14.8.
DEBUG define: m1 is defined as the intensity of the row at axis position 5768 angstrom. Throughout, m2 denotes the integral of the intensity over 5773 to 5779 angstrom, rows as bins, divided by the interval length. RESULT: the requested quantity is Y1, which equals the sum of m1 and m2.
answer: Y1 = 27.5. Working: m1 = 13.5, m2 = 14.0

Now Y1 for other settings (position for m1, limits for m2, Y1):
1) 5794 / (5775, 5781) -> 28.8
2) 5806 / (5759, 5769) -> 31.5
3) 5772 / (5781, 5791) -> 27.8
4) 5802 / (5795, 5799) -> 31.5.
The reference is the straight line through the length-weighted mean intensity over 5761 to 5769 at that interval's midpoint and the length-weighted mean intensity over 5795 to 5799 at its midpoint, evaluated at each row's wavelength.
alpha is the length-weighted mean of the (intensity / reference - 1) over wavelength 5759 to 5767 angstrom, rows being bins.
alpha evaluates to -0.02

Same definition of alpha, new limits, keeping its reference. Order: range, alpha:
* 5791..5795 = -0.03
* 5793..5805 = 0.10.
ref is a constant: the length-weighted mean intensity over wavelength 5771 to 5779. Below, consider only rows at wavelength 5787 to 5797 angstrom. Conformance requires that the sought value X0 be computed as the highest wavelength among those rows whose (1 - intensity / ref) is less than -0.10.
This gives 5790 angstrom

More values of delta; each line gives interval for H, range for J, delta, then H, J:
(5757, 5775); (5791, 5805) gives 0.50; 1.1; 1.62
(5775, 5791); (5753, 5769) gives 0.84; 0.3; 1.16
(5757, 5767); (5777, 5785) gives -1.17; 1.3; 0.15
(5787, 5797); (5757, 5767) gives 0.82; 0.5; 1.31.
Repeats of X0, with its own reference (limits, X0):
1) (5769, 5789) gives 5778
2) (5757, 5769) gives 5766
